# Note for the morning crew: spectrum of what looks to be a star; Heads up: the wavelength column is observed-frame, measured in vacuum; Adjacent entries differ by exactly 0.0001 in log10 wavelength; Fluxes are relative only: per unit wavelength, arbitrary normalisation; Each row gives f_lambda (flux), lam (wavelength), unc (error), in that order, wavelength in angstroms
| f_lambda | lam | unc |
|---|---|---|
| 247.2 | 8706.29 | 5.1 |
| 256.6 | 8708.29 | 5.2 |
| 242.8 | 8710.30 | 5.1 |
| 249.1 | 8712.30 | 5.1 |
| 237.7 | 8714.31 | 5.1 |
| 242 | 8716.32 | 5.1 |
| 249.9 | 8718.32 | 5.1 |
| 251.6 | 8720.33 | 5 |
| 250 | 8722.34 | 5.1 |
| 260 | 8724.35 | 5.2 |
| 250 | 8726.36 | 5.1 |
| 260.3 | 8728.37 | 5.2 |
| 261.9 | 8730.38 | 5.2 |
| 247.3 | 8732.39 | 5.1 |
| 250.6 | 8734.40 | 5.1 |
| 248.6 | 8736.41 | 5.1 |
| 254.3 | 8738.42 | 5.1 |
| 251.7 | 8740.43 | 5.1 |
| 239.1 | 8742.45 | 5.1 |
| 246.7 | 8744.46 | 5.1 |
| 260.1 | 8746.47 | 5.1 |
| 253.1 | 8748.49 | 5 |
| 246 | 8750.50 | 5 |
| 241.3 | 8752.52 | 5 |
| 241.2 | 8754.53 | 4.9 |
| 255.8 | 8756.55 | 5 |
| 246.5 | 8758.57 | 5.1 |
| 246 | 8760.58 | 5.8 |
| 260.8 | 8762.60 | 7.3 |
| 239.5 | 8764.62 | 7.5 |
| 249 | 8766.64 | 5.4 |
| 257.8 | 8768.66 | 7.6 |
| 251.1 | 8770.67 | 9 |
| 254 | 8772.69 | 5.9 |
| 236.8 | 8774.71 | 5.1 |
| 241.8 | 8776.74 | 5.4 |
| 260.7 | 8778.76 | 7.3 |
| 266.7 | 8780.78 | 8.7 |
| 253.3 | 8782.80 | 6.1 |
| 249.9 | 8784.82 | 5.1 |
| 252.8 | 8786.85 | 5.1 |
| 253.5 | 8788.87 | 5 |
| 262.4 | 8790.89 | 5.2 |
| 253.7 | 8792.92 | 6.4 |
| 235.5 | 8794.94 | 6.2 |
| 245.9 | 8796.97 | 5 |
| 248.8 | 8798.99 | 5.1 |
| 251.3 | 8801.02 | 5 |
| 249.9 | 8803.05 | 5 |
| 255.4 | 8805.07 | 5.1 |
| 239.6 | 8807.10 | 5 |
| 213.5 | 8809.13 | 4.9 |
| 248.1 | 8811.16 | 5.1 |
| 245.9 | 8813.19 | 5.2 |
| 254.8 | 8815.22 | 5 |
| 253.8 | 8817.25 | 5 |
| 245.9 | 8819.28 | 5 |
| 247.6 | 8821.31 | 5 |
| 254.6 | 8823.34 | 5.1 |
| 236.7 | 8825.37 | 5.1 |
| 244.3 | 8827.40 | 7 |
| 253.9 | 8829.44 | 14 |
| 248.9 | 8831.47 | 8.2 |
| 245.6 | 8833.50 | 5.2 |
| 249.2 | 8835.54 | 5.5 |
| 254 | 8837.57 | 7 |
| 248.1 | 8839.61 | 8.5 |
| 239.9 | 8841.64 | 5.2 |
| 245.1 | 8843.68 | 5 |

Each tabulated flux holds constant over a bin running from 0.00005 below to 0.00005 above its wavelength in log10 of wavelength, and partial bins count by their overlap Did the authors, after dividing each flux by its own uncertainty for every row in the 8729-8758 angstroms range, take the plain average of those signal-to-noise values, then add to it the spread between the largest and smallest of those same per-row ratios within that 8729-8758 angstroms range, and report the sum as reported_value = 54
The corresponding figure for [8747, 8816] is 68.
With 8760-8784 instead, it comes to 57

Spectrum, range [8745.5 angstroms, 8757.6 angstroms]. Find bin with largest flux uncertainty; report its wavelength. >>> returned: 8746.47 angstroms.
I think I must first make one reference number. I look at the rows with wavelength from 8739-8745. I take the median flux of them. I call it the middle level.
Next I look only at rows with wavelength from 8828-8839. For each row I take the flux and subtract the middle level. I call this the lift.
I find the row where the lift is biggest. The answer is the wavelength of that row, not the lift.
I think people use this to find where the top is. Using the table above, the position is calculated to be 8837.57 angstroms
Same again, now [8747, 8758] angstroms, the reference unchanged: 8756.55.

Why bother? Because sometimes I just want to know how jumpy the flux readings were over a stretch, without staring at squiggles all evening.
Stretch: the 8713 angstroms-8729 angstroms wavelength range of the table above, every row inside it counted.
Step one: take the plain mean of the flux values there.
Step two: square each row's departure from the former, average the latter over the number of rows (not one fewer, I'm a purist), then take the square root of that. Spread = 7.3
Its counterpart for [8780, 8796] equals 8.6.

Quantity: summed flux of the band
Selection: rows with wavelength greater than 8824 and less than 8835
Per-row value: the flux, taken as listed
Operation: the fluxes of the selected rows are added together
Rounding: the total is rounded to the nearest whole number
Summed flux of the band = 1229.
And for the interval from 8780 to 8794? 1792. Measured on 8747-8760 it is 1484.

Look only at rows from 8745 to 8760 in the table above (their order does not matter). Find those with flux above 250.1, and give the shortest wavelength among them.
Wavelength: 8746.47 angstroms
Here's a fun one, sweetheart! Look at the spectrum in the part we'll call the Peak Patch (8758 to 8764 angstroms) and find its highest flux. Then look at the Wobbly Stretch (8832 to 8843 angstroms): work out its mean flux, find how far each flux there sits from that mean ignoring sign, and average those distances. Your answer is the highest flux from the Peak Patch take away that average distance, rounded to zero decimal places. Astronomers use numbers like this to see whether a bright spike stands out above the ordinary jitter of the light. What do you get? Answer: 257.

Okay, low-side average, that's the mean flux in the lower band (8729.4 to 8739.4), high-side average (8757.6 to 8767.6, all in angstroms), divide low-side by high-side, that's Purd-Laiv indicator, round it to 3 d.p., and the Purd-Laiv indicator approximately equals 1.017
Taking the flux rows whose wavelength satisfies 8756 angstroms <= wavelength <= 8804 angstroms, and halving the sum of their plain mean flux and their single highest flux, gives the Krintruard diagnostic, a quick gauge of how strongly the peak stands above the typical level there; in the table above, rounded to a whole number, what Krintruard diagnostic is 259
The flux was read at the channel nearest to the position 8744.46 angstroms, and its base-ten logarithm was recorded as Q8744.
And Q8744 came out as 2.39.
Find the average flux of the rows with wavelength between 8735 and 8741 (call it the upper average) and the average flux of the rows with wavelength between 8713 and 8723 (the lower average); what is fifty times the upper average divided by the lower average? 51.1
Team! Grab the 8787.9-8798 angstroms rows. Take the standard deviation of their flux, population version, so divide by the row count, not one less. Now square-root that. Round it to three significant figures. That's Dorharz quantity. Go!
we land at 3.00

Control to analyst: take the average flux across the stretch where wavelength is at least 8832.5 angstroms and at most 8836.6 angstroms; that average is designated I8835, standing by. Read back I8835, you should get 247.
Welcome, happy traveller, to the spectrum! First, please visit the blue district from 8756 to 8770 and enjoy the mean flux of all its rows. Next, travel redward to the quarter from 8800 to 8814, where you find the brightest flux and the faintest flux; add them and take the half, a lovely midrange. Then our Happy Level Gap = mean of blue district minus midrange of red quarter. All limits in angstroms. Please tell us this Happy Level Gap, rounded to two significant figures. 16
